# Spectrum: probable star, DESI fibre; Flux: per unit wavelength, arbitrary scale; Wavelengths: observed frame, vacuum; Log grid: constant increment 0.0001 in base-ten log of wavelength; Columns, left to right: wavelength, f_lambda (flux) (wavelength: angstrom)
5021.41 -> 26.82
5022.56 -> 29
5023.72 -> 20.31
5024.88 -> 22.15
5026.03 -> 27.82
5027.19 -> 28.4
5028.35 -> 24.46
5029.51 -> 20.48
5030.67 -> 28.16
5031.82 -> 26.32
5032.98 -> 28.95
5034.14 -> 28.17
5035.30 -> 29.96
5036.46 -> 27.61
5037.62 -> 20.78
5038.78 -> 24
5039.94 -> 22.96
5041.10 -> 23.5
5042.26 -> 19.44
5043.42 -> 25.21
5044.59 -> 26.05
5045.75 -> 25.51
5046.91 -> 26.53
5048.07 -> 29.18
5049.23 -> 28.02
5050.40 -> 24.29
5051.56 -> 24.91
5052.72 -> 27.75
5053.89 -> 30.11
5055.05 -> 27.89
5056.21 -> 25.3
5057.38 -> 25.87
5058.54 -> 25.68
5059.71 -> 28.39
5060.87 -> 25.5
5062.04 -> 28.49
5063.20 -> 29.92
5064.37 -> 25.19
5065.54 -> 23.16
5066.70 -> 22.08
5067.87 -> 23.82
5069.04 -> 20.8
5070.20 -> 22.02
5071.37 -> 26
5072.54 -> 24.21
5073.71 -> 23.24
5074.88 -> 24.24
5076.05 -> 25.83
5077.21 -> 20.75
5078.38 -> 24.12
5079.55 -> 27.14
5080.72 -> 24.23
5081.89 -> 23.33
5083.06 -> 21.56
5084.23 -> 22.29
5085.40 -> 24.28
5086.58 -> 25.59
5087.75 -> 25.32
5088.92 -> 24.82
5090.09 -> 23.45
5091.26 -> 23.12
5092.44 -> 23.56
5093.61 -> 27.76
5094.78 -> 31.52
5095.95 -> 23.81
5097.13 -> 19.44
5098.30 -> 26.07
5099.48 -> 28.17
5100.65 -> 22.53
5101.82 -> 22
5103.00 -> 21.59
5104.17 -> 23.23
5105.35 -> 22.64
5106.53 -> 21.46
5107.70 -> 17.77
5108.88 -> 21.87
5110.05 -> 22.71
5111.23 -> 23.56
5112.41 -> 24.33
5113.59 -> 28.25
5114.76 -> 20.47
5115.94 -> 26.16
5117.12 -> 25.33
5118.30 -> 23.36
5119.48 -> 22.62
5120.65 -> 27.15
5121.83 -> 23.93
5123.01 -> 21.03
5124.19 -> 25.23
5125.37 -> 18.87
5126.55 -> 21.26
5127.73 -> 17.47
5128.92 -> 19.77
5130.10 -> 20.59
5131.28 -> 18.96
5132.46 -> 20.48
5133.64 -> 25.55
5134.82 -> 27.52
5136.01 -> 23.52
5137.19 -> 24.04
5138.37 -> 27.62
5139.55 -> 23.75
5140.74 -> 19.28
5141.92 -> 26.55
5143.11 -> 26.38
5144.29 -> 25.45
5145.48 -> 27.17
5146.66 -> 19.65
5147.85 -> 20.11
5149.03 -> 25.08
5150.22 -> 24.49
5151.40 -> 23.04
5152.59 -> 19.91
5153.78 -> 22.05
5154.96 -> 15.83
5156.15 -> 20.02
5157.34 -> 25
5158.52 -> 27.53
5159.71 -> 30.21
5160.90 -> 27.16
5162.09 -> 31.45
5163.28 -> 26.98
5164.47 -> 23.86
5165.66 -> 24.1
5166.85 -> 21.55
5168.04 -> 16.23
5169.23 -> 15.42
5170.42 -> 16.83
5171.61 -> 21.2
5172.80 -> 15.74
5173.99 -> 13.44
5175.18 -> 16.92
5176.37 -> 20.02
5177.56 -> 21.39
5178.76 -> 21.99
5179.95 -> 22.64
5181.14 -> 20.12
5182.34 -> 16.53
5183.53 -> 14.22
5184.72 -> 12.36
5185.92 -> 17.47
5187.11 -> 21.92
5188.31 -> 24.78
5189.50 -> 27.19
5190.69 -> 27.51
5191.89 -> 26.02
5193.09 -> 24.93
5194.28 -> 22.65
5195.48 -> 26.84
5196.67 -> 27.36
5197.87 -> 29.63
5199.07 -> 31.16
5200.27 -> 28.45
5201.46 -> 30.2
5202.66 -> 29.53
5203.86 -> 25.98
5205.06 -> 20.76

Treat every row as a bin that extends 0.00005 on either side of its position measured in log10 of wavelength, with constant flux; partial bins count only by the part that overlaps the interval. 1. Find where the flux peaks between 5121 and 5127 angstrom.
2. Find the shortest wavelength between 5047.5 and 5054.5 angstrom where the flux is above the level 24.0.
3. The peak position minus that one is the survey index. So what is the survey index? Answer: 76.1 angstrom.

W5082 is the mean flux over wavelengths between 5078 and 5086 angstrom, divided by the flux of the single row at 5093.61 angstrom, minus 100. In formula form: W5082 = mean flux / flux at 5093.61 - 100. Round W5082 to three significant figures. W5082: -99.1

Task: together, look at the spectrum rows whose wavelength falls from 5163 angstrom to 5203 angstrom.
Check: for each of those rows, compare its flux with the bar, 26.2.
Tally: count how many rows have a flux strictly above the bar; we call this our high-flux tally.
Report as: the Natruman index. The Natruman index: 10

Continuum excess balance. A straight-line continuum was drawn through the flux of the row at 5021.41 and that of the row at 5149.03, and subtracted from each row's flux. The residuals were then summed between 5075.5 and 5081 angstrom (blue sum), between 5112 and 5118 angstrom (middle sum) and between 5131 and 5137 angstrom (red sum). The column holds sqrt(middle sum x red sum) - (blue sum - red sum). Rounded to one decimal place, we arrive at 3.5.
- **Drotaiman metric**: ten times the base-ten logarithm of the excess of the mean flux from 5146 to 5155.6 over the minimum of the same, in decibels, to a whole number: 7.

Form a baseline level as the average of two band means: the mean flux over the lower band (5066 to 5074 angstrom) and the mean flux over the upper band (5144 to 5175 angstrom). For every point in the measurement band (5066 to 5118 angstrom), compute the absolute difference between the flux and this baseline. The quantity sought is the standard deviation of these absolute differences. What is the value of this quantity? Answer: 1.8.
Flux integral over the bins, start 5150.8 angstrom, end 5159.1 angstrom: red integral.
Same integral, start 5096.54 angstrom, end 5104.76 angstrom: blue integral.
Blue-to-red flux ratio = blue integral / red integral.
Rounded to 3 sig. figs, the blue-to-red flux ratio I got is 1.05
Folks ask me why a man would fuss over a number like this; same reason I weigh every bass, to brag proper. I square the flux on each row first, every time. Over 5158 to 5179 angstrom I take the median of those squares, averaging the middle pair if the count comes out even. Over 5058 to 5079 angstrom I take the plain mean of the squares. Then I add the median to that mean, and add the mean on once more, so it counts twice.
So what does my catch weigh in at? 1687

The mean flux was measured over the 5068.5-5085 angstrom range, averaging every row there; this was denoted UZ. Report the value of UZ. 23.6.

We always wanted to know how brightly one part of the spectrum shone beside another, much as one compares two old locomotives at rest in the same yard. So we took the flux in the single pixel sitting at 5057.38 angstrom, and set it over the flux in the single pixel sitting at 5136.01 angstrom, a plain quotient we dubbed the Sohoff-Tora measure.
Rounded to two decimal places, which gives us 1.10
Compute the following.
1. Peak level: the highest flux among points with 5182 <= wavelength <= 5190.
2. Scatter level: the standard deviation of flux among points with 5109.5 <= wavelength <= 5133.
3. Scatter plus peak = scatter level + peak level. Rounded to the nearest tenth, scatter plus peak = 30.1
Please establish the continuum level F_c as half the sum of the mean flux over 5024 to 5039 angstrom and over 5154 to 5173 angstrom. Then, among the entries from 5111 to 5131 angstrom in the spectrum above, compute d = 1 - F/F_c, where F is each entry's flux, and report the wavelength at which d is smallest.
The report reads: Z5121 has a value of 5113.59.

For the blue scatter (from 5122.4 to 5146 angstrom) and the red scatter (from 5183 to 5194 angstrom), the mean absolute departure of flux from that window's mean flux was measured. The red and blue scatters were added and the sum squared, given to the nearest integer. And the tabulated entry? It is 59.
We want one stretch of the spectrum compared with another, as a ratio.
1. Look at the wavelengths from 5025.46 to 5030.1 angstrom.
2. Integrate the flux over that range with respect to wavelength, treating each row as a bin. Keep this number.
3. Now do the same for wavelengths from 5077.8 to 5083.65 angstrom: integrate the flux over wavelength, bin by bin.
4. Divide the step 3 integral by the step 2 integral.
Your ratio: 1.2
